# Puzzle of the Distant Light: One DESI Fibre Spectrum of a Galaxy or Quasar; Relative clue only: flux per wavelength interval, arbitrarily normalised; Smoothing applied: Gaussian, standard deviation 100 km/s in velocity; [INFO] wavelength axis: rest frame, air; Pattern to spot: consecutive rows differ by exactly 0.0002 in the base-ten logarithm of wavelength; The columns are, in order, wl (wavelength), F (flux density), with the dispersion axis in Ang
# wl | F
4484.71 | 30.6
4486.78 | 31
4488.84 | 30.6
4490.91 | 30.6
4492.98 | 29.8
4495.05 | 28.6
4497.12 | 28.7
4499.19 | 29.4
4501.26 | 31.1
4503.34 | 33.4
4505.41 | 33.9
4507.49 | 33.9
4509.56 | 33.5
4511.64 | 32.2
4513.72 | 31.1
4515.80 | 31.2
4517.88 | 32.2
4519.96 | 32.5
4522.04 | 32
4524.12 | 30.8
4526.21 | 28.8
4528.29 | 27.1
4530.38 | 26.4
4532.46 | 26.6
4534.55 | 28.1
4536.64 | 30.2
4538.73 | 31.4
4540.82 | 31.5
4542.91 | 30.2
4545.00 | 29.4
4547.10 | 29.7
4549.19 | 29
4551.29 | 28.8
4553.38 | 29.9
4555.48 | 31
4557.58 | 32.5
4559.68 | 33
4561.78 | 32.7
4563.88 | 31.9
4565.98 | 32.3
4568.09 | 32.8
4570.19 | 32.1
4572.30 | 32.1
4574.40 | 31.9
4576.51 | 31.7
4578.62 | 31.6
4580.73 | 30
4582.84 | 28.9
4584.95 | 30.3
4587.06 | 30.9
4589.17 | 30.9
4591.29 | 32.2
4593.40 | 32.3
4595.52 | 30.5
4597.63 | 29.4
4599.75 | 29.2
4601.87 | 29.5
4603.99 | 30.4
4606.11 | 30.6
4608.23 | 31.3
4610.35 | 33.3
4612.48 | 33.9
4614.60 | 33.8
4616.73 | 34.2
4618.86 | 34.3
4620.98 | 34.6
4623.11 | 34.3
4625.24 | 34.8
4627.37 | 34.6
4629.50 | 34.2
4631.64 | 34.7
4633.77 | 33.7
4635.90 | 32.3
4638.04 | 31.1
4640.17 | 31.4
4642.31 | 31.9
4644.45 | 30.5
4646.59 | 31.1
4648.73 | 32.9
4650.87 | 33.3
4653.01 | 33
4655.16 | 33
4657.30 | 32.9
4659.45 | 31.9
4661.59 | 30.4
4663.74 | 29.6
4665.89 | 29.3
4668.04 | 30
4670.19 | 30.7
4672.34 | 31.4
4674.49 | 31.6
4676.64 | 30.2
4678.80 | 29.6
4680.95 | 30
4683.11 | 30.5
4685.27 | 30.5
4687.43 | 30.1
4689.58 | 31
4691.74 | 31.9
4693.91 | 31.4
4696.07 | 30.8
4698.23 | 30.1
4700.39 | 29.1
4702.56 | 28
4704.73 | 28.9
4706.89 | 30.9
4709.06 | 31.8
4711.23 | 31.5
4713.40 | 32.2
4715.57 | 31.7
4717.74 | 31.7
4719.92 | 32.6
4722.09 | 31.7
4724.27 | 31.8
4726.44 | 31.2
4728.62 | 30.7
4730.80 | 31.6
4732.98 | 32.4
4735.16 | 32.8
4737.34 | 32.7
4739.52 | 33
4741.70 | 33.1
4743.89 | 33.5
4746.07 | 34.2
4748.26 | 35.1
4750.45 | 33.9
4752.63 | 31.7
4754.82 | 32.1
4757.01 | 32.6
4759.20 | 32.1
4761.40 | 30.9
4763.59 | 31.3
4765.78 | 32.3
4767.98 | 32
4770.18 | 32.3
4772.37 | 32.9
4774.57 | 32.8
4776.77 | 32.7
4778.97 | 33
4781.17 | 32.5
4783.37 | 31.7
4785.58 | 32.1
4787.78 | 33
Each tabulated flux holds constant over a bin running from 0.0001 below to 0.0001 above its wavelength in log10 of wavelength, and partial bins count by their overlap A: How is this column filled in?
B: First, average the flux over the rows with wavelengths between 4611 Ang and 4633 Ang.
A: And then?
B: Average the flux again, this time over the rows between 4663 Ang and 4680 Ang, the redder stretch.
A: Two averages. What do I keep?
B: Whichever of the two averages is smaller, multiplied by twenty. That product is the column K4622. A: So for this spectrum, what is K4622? 606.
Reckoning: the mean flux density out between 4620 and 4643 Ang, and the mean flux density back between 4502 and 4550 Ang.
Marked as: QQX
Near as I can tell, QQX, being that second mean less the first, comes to -2.8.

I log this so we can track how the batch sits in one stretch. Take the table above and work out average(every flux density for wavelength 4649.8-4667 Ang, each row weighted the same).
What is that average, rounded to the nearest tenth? 31.7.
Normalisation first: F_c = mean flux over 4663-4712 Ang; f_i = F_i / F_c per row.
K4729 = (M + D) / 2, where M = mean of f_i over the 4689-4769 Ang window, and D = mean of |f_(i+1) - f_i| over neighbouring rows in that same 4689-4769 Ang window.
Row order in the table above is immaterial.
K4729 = 0.535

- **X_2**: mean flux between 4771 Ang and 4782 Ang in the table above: 32.8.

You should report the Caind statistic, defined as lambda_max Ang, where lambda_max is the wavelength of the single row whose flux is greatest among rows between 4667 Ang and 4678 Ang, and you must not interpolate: 4674.49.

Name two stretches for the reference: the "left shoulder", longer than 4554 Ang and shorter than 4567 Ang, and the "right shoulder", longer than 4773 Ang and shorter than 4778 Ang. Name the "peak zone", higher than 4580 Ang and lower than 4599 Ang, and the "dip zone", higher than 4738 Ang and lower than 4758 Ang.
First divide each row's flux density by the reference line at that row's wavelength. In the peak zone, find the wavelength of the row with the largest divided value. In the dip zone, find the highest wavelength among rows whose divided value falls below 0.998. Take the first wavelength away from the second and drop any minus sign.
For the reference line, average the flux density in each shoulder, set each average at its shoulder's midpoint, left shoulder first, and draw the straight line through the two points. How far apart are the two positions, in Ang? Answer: 163.6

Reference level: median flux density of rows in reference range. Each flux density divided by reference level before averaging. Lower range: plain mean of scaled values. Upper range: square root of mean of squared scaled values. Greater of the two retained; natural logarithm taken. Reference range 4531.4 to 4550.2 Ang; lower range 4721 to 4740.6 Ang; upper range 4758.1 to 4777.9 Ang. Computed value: 0.079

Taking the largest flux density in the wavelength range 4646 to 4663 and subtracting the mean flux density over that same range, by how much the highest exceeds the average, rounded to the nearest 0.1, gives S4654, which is 1.0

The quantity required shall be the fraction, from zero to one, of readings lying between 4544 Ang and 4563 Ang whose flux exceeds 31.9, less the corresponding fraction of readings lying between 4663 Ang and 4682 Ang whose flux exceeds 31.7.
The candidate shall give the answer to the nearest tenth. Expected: 0.3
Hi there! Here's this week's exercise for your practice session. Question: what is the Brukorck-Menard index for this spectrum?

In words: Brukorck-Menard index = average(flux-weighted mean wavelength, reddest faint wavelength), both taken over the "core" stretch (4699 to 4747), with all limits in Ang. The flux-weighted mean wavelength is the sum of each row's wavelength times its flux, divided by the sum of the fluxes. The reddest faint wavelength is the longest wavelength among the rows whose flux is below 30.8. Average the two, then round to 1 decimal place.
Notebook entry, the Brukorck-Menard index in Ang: 4726.2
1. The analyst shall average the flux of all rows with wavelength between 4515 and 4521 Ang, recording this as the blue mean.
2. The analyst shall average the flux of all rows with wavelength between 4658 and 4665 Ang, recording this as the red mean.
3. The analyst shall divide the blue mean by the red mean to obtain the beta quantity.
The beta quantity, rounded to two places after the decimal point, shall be 1.04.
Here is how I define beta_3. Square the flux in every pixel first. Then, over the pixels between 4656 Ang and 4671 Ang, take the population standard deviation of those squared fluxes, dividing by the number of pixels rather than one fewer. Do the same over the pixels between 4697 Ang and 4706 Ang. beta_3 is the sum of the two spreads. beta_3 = 118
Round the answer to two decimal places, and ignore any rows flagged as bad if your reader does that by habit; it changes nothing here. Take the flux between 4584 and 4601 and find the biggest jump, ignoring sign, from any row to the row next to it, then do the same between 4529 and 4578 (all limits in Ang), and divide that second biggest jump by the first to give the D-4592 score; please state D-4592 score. 1.17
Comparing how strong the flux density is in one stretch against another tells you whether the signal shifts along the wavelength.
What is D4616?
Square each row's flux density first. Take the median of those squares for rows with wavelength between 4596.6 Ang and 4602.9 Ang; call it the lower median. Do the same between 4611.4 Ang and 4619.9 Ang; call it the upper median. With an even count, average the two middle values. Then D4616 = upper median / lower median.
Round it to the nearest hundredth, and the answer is 1.34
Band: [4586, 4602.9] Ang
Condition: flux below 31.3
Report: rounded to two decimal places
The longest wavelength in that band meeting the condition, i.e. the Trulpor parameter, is 4601.87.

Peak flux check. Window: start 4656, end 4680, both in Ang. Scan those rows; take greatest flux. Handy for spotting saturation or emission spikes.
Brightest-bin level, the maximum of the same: 32.9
